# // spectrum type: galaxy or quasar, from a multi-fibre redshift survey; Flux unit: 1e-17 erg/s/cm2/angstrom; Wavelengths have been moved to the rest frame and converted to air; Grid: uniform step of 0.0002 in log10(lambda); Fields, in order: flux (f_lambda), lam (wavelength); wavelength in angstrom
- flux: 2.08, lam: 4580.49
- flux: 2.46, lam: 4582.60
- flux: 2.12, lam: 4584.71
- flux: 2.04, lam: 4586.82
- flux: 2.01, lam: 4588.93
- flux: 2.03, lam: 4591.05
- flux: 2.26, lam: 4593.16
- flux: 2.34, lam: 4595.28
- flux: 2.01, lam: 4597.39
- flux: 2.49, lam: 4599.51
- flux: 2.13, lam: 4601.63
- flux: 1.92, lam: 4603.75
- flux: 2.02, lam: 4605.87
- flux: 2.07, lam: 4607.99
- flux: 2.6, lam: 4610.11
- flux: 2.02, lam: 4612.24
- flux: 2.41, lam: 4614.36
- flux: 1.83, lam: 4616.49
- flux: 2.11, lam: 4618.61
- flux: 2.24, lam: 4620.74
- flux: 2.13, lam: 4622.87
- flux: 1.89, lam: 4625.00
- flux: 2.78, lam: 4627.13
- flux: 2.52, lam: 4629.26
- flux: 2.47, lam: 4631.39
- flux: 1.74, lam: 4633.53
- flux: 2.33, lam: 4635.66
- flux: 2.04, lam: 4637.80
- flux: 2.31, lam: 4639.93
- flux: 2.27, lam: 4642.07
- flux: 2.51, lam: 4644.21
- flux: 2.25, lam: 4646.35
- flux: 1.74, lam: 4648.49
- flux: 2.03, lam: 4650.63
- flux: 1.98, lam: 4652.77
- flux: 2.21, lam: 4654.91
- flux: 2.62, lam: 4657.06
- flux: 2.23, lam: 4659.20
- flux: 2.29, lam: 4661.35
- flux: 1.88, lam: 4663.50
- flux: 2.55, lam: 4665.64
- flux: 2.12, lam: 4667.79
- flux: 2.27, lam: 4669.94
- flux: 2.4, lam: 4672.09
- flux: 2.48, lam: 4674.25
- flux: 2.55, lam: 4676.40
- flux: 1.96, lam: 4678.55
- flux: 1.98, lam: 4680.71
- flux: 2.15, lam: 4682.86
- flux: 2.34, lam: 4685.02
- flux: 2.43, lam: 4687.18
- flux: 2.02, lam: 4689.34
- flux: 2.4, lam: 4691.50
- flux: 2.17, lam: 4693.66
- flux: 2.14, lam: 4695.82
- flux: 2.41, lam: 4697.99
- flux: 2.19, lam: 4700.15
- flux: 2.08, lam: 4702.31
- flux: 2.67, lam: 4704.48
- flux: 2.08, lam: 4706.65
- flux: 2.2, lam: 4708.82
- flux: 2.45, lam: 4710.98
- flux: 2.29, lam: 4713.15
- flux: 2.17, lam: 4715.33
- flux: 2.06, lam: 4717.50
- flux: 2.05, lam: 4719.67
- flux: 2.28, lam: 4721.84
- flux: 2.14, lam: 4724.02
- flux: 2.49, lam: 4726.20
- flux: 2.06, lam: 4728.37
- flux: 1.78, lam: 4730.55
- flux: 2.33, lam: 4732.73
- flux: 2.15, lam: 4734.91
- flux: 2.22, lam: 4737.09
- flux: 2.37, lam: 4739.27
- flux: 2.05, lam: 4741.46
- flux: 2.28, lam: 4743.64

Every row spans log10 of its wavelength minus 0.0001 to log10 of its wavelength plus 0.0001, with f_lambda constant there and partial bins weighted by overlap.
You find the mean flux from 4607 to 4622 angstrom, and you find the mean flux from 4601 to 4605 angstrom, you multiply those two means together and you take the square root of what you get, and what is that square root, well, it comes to 2.10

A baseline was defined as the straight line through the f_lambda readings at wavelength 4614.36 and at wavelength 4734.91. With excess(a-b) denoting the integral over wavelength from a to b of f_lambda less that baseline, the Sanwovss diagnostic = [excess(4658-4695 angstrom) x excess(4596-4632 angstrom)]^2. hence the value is 52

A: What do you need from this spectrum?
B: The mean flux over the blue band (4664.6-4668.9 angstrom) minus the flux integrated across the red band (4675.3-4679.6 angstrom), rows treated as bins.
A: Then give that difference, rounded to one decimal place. -7.4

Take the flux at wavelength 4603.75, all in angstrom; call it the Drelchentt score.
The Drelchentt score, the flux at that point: 1.92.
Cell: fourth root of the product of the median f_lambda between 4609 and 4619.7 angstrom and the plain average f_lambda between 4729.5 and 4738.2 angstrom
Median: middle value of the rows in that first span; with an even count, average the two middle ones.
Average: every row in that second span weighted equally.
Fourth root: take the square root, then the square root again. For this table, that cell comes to 1.45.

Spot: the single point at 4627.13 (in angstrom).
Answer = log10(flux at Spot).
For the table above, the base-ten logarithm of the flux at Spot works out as 0.444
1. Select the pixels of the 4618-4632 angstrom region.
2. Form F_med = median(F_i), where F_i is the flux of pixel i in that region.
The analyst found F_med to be 2.24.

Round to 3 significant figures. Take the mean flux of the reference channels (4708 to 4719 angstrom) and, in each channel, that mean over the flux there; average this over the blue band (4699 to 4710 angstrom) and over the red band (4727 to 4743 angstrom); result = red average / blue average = 1.05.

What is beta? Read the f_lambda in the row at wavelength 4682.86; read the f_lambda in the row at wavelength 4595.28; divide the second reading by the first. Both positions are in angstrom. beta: 1.09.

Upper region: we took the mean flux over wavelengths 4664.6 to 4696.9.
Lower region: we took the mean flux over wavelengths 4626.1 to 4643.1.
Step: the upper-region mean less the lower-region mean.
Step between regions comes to -0.04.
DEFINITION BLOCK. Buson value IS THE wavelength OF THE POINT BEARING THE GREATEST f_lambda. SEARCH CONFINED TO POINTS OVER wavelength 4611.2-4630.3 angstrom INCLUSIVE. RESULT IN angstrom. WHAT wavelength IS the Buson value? 4627.13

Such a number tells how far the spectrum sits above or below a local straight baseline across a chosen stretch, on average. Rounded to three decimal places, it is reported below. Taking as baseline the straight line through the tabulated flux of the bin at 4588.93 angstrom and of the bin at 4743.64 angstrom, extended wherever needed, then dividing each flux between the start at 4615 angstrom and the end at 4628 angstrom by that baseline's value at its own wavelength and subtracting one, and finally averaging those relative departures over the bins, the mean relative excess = 0.046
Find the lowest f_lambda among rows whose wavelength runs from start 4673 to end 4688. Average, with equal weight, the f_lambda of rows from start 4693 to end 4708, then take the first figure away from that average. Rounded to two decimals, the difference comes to 0.29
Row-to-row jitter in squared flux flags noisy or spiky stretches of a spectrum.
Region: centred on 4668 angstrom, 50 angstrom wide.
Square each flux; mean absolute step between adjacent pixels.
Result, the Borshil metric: 1.21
